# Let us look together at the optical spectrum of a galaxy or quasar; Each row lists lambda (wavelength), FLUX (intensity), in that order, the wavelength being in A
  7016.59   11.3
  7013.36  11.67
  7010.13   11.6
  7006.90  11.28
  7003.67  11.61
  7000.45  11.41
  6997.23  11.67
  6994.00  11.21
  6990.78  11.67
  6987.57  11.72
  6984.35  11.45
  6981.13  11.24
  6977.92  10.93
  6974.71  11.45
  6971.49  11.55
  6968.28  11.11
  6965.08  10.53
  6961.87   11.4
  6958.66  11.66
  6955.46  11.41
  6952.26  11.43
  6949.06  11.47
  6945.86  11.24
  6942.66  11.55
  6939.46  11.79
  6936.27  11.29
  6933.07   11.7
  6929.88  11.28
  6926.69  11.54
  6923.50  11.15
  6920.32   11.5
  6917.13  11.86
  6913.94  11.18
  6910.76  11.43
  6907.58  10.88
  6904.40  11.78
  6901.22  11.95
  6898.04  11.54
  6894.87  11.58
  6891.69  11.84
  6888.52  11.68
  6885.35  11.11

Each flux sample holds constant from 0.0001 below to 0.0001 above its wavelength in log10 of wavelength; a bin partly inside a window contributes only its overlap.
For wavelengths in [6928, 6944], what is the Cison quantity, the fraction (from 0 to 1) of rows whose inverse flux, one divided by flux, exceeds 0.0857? 0.6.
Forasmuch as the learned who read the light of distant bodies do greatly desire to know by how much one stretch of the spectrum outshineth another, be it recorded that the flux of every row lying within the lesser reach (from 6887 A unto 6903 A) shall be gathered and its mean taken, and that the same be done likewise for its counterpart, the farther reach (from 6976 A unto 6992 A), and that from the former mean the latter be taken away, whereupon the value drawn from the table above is 0.32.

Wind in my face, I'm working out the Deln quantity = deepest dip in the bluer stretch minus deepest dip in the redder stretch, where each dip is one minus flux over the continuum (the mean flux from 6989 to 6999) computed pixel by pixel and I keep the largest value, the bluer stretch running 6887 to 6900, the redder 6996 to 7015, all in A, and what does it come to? -0.02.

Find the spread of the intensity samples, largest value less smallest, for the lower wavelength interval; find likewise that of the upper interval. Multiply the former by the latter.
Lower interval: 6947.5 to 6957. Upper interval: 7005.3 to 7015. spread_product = 0.023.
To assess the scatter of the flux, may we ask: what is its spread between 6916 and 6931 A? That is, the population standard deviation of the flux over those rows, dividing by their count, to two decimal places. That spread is 0.24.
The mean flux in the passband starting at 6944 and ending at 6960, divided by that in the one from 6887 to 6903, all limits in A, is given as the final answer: 0.98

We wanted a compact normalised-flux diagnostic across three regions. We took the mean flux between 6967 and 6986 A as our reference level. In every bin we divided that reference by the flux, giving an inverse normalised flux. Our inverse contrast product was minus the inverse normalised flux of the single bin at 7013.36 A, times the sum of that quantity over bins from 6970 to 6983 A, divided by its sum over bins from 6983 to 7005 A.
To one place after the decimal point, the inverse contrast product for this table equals -0.6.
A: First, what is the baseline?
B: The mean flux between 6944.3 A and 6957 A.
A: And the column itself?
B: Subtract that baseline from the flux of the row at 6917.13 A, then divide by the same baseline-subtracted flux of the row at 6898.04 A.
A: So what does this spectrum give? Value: 3.1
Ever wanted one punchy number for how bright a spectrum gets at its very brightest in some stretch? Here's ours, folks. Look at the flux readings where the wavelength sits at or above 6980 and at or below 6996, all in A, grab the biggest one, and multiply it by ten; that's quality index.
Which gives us 117.2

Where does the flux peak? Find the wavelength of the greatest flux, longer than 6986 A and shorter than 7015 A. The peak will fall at 6987.57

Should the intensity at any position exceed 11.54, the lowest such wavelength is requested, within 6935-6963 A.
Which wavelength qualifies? 6939.46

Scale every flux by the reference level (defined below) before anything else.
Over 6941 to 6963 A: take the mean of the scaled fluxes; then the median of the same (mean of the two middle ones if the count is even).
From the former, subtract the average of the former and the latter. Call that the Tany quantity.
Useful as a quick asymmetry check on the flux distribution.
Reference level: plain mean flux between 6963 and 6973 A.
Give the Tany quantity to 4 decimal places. 0.0010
